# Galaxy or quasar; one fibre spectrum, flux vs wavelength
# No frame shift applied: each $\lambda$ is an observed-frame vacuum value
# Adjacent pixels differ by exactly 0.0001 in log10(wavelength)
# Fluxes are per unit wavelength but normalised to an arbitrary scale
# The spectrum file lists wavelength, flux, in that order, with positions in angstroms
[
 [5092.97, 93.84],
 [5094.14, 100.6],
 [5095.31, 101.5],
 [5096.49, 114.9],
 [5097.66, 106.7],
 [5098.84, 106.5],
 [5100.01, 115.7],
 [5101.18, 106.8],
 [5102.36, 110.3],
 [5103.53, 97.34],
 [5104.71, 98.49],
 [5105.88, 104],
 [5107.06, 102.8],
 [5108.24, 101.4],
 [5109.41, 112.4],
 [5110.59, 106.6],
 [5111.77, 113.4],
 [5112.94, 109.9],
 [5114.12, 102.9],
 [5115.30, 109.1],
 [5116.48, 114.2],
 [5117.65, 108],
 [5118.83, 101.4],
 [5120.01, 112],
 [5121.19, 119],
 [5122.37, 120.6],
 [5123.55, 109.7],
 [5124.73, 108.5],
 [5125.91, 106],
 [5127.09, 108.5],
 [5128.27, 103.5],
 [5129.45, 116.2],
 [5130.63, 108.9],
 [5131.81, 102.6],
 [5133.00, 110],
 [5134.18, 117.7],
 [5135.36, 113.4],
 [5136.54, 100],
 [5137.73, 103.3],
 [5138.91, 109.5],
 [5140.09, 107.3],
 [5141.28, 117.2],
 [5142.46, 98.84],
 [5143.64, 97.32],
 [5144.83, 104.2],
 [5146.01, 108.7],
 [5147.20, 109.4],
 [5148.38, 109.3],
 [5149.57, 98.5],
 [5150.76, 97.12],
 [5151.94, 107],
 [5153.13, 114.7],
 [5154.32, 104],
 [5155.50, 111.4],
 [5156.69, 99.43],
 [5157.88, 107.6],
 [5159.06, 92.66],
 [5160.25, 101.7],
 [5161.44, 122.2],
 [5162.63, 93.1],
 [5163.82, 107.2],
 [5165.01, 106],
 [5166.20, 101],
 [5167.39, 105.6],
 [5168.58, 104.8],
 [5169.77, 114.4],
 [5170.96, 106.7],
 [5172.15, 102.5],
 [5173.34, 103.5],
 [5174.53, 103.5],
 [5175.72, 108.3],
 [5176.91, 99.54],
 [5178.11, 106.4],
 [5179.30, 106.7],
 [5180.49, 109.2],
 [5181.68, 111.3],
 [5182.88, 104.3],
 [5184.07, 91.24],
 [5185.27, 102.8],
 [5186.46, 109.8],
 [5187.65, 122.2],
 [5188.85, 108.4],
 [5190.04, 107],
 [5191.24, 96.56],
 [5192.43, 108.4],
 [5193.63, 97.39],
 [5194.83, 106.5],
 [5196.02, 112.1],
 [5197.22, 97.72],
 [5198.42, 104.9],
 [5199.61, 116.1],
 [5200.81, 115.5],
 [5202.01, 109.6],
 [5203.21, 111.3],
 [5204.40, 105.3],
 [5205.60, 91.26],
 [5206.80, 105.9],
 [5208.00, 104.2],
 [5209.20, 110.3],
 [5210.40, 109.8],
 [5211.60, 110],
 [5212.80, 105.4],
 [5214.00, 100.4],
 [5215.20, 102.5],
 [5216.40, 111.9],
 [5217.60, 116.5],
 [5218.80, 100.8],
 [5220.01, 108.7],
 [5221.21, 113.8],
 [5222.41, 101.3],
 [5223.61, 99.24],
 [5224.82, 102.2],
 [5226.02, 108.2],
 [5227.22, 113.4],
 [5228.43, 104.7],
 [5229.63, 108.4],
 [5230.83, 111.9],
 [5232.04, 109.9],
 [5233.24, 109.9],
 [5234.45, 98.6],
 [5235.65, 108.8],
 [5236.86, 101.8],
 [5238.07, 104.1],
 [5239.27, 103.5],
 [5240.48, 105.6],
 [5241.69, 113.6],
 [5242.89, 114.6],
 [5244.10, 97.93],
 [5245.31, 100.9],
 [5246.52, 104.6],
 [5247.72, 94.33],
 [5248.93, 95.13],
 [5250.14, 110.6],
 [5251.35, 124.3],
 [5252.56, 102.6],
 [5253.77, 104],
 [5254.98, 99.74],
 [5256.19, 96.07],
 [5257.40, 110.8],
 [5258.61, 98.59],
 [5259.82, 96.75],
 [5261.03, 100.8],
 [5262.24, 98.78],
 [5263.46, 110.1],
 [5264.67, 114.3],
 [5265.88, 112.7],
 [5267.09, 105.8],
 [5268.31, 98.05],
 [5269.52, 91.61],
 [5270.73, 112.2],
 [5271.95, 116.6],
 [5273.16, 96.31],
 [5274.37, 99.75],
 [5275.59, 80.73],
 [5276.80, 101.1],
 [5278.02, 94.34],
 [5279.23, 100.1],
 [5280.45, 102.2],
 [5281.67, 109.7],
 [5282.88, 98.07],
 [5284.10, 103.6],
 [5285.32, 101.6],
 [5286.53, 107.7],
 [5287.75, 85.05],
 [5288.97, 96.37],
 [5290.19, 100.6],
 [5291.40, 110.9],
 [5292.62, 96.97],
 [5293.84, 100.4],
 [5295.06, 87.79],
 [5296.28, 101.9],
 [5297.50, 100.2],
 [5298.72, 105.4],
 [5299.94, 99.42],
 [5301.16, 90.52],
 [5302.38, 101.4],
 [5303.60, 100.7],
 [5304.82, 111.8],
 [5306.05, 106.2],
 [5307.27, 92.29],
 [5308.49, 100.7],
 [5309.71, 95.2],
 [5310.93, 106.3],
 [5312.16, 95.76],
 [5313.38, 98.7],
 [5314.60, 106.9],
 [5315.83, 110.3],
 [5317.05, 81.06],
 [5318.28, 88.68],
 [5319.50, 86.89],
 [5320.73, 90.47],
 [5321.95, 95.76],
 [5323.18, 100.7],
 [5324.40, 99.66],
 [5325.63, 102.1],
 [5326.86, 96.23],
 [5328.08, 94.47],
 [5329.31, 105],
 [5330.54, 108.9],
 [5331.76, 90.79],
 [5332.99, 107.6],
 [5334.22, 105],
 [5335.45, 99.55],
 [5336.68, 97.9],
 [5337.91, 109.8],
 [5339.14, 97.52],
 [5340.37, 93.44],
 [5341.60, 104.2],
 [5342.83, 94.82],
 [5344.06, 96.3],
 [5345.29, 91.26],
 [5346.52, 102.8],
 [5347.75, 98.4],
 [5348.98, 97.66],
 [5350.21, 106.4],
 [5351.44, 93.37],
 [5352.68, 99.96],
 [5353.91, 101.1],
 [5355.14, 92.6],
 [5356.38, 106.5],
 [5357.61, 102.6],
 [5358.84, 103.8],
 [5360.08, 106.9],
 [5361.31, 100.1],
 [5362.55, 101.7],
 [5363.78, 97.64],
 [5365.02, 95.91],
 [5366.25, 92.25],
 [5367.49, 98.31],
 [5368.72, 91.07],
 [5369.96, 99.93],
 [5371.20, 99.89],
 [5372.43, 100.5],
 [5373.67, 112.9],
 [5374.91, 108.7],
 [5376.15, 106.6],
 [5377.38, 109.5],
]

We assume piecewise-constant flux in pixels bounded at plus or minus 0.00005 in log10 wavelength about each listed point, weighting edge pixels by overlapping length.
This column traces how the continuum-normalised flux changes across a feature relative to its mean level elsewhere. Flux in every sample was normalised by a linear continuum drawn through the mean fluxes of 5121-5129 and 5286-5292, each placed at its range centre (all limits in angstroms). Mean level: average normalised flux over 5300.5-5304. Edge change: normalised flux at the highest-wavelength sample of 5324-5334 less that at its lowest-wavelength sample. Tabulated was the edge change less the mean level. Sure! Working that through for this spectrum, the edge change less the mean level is -0.90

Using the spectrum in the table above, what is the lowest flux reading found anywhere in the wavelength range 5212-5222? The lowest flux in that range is 100.4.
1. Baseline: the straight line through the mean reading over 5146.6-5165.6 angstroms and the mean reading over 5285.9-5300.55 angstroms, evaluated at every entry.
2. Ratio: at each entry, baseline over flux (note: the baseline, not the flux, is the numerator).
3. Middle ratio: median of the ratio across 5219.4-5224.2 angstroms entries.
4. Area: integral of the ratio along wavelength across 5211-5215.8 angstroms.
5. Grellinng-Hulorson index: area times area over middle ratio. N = 22.8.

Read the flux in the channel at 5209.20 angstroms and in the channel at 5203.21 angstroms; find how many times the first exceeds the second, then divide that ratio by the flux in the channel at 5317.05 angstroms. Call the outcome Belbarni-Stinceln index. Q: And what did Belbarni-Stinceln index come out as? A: 0.0122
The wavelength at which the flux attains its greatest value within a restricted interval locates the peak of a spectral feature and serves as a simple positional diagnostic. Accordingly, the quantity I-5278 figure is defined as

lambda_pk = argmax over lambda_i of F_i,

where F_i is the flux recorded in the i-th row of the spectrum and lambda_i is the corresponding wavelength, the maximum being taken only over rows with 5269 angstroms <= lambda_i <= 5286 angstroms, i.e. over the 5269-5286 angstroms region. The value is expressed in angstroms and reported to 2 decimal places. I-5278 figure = 5271.95 angstroms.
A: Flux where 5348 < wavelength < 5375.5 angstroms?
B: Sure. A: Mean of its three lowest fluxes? 92.0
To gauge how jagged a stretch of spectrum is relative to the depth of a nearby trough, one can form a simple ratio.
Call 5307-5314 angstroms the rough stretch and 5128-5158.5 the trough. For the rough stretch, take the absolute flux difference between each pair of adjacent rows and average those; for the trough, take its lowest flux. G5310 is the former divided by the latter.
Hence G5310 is 0.079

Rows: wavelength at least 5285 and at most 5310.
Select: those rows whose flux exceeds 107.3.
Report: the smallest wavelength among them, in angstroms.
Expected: 5286.53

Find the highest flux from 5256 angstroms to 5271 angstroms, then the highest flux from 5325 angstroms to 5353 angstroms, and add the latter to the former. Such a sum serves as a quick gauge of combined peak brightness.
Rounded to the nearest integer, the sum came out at 224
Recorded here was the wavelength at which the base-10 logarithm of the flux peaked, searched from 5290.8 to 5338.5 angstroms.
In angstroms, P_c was 5304.82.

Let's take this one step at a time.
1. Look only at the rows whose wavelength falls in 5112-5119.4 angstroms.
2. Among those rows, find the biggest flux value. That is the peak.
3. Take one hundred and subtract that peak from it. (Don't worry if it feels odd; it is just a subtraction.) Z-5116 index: -14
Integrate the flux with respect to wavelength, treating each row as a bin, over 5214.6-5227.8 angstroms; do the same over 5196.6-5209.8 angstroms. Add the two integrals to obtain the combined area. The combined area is 2821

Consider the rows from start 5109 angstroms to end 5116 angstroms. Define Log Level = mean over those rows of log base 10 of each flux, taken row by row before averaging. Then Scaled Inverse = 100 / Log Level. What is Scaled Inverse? 49.1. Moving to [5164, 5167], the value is 49.6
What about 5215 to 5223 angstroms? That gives 49.2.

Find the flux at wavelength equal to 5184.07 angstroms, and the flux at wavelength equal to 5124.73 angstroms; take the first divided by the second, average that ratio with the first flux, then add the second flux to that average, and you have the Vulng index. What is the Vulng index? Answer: 155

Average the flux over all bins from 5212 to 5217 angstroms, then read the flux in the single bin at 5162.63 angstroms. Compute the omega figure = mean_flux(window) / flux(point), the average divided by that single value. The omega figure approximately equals 1.13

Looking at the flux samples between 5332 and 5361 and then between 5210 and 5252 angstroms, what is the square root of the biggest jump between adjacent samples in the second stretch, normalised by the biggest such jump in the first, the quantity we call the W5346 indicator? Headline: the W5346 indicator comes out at 1.10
